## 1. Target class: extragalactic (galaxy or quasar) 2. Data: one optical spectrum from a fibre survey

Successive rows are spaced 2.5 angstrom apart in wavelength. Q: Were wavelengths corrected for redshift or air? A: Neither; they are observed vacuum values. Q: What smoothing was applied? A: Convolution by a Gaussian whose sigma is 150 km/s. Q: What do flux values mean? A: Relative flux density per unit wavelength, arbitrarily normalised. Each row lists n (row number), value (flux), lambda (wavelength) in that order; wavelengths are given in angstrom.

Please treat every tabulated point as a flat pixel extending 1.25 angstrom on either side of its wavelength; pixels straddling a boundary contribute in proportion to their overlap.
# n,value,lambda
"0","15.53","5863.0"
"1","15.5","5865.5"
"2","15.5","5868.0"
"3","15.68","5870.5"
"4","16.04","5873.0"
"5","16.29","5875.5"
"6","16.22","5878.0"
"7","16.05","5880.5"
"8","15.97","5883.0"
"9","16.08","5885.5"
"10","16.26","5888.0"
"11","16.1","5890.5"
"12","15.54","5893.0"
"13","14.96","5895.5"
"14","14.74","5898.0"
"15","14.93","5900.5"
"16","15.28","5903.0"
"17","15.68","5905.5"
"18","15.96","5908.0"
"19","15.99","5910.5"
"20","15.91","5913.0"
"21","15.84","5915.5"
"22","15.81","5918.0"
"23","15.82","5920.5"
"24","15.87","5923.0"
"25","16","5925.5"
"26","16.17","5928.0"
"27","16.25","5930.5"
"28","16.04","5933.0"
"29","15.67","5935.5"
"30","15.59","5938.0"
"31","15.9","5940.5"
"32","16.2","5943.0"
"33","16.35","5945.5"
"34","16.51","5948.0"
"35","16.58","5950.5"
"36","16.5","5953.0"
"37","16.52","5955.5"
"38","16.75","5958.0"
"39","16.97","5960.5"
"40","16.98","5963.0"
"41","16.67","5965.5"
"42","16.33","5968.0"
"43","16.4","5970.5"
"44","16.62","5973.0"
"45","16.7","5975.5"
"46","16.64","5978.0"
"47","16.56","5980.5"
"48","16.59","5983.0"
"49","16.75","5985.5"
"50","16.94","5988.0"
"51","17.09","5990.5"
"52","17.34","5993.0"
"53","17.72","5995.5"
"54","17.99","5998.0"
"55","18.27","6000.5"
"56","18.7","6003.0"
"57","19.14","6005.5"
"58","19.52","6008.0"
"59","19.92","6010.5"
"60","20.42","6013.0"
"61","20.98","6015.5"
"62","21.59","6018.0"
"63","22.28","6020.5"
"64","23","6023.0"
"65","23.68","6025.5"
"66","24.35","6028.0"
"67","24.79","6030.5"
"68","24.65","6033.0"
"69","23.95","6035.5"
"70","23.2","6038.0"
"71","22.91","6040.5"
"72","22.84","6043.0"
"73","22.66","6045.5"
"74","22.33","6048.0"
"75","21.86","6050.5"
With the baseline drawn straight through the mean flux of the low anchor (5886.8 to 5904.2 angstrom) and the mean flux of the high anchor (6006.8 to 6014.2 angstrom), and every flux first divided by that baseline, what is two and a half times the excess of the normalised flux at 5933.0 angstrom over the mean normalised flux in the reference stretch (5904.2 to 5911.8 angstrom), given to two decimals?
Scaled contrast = -0.12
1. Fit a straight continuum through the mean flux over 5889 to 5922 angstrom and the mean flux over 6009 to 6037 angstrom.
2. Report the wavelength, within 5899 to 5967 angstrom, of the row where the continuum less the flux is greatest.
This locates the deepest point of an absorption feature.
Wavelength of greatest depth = 5965.5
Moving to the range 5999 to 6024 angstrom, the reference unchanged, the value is 6000.5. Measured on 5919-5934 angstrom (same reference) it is 5933.0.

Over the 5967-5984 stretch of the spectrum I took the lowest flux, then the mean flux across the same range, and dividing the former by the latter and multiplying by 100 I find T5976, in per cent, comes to 98.7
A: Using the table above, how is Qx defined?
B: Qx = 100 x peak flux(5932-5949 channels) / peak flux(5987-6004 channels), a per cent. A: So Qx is 88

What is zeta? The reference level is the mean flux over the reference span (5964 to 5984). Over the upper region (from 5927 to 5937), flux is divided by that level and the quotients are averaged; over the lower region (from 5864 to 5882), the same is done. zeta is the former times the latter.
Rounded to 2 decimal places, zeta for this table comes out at 0.93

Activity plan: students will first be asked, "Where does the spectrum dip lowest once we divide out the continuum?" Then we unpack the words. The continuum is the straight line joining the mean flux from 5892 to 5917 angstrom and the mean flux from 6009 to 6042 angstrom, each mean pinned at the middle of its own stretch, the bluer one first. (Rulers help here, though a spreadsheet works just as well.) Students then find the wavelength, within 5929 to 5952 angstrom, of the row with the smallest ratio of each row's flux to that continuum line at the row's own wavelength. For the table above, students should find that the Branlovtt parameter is 5938.0 angstrom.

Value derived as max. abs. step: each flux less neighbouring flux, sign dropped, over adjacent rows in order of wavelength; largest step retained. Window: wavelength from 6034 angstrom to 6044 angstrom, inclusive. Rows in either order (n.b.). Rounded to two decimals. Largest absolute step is 0.75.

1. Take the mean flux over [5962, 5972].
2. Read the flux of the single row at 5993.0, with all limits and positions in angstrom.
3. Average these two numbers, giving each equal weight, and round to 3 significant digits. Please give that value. 17.0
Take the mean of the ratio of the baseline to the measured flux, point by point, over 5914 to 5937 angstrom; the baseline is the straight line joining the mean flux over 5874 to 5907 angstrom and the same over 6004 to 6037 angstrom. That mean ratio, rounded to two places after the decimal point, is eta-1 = 1.09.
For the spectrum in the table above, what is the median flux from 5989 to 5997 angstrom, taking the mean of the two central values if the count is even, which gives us 17.3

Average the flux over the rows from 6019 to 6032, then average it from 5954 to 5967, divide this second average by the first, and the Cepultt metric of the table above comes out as 0.71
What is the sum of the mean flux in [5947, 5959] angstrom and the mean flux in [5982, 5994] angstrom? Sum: 33.5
